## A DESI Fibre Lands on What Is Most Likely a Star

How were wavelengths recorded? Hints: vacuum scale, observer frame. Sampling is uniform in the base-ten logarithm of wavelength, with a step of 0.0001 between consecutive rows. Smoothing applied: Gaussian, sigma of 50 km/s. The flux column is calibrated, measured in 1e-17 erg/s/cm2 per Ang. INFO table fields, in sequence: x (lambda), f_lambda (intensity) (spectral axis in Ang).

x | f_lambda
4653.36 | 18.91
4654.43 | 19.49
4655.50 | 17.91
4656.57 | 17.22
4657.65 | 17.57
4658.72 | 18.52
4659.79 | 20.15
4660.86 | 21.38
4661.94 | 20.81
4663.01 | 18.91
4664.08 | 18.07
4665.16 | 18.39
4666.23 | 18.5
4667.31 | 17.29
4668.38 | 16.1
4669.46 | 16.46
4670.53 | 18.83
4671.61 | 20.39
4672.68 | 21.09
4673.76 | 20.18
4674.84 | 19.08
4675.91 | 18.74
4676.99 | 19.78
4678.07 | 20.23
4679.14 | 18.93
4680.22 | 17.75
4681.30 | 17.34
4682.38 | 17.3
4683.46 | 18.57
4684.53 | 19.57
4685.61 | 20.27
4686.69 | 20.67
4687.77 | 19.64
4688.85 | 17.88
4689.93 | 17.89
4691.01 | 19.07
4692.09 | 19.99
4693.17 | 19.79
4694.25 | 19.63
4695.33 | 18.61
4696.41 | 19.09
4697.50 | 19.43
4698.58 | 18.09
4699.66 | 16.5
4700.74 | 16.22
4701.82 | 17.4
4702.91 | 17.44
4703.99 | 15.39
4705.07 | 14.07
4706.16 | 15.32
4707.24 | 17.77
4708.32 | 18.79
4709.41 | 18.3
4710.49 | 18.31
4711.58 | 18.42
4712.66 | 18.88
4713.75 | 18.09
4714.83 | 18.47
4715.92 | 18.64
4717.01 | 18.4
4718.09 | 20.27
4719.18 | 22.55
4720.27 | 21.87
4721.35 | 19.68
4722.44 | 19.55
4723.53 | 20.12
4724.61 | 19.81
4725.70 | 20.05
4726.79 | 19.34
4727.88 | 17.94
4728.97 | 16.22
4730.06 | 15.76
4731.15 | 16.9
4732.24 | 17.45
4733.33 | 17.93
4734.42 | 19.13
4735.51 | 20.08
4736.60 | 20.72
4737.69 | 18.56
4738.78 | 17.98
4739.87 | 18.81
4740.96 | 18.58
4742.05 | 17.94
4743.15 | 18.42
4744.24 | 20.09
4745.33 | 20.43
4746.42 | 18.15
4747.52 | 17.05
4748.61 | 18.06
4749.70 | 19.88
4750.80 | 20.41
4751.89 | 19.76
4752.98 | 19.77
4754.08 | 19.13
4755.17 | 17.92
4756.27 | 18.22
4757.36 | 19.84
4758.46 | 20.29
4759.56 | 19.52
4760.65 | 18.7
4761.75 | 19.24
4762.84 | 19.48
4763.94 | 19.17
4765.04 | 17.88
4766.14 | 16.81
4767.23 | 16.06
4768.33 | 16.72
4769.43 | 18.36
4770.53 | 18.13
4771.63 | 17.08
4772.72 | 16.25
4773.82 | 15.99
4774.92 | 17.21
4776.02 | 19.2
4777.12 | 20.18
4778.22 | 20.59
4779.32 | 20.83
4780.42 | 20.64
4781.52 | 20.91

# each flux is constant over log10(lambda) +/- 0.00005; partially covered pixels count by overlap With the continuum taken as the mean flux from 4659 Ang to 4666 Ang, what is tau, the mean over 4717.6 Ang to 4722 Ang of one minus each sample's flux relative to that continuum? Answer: -0.08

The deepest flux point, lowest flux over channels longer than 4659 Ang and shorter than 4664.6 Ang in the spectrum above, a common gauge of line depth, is 18.07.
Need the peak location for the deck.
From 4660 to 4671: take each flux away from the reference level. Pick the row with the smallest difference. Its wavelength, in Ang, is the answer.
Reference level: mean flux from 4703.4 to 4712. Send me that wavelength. 4660.86 Ang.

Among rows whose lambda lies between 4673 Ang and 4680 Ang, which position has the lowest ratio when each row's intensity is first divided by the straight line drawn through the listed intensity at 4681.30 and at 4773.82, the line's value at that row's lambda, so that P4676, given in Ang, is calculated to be 4675.91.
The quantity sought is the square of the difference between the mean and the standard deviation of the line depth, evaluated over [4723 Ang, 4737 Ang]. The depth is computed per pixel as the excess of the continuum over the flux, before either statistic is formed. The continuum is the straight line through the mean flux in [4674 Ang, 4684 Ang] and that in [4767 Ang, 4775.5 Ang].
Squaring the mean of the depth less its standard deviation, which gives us 6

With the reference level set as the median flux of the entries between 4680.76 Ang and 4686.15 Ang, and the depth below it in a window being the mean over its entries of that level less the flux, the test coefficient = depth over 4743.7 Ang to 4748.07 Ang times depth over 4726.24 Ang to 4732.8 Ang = -0.5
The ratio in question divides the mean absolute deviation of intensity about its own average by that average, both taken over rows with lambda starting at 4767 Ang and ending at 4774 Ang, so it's 0.046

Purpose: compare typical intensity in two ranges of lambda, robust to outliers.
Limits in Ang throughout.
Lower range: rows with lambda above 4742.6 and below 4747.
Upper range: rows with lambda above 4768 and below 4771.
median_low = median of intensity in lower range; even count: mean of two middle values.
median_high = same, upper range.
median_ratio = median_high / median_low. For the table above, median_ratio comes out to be 0.94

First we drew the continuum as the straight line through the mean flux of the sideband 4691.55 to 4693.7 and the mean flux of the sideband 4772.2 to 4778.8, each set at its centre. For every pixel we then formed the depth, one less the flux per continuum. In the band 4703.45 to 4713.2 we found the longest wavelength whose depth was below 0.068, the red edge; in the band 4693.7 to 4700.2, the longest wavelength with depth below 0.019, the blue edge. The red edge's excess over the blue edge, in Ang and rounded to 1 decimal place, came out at 15.2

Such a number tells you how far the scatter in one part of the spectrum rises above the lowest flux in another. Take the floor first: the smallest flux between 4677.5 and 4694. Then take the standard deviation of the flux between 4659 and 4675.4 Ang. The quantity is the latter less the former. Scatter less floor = -15.7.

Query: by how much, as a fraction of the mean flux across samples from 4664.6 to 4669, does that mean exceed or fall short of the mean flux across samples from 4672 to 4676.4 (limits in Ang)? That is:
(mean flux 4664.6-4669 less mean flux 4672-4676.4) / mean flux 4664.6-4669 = -0.13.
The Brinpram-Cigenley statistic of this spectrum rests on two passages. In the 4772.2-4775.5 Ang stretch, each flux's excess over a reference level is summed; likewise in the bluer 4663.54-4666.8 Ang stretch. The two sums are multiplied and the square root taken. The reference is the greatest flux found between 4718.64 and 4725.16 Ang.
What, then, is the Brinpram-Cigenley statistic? 15.2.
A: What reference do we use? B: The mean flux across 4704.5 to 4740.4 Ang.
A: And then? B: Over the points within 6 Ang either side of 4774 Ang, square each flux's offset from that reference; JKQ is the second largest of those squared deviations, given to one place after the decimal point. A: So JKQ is 5.6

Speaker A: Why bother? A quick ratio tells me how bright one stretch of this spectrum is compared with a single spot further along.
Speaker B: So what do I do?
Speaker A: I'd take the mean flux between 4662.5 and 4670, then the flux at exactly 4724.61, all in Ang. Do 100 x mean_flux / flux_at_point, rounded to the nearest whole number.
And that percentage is 89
